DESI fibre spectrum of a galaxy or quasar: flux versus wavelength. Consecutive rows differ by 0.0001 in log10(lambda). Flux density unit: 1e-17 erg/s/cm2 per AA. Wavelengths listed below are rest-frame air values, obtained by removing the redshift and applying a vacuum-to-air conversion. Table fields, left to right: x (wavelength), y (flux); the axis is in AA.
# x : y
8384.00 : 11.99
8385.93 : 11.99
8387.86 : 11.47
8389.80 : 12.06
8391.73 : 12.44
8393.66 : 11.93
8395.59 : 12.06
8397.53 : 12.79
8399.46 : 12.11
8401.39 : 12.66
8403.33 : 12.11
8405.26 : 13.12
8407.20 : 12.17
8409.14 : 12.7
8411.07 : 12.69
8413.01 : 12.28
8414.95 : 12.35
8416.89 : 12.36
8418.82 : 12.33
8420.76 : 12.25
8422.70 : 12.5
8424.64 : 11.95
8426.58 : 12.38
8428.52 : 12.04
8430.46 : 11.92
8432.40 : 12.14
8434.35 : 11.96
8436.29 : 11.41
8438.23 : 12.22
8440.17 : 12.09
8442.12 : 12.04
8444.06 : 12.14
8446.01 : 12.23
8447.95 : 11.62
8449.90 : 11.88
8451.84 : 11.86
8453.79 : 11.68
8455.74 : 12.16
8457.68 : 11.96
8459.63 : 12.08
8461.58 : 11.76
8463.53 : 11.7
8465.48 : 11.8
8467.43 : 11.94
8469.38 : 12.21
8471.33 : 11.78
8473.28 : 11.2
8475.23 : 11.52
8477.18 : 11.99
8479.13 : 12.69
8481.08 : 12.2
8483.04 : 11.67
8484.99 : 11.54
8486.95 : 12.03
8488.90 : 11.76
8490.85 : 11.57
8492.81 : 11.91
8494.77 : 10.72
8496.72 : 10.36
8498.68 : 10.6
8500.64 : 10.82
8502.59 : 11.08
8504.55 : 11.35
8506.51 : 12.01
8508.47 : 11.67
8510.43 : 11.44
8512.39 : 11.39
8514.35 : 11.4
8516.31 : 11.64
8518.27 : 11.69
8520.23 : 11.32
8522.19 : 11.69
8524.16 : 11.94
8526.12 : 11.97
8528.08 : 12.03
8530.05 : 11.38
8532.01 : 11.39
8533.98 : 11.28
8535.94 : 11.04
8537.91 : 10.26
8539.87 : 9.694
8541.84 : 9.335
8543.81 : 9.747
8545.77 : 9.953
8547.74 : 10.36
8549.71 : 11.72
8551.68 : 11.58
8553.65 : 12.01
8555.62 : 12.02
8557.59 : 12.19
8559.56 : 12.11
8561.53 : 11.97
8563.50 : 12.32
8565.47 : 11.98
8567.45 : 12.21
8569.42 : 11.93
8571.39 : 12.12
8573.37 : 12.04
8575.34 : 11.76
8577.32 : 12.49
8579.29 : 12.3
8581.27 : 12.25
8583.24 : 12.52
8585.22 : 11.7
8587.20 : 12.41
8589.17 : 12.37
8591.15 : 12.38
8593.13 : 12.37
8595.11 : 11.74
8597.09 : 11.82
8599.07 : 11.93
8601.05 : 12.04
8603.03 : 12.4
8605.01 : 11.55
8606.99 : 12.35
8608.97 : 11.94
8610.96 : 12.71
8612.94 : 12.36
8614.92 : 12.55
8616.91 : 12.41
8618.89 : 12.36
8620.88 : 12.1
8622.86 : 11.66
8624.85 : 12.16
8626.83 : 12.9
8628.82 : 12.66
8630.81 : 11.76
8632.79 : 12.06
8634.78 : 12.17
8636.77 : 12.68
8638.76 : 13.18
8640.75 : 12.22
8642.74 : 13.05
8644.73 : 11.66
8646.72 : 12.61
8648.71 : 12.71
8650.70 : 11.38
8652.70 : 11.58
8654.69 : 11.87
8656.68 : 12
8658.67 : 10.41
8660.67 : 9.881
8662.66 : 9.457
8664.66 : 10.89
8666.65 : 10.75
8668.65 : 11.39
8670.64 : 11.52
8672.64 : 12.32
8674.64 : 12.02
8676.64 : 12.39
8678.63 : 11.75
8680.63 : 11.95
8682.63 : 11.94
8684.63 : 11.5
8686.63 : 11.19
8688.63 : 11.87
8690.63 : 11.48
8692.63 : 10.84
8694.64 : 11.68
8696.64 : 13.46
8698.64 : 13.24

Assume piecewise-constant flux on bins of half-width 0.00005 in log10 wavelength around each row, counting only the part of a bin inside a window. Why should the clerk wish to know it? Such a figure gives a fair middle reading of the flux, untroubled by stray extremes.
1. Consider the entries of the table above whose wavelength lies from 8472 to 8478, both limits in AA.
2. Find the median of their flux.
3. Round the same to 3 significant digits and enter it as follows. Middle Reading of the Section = 11.5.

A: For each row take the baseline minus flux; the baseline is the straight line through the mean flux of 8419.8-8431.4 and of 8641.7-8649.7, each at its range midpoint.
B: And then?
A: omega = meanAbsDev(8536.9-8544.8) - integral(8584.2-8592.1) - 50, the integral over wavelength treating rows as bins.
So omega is -51.4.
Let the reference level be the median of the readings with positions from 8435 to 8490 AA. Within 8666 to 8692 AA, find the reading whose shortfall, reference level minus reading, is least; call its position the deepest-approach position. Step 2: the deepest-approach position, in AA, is 8676.64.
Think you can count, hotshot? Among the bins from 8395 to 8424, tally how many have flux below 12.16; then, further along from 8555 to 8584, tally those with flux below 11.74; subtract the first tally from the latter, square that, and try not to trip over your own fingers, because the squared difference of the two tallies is 9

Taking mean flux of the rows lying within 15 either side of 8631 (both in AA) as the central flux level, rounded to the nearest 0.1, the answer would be 12.3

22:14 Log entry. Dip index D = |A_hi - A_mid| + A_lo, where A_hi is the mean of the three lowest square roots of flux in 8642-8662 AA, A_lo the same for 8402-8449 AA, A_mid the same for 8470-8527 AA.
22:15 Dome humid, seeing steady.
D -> 3.41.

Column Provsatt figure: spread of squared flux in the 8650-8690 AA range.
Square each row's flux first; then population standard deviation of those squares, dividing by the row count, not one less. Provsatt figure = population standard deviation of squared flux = 17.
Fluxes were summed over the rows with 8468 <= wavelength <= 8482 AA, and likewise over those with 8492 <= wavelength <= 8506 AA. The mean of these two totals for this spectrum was 80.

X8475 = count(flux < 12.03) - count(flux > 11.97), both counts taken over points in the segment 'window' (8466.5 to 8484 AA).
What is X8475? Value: 2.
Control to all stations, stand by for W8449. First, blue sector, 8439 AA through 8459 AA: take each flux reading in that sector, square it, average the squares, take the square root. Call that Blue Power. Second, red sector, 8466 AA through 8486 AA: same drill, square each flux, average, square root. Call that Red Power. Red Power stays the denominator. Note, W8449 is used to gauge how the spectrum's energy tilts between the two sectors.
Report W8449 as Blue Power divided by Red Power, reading 1.01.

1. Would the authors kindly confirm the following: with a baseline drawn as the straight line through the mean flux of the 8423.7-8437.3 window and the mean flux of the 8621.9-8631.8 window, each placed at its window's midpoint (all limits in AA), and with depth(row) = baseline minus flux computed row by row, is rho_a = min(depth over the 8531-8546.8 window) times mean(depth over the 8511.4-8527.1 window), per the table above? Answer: 0.33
